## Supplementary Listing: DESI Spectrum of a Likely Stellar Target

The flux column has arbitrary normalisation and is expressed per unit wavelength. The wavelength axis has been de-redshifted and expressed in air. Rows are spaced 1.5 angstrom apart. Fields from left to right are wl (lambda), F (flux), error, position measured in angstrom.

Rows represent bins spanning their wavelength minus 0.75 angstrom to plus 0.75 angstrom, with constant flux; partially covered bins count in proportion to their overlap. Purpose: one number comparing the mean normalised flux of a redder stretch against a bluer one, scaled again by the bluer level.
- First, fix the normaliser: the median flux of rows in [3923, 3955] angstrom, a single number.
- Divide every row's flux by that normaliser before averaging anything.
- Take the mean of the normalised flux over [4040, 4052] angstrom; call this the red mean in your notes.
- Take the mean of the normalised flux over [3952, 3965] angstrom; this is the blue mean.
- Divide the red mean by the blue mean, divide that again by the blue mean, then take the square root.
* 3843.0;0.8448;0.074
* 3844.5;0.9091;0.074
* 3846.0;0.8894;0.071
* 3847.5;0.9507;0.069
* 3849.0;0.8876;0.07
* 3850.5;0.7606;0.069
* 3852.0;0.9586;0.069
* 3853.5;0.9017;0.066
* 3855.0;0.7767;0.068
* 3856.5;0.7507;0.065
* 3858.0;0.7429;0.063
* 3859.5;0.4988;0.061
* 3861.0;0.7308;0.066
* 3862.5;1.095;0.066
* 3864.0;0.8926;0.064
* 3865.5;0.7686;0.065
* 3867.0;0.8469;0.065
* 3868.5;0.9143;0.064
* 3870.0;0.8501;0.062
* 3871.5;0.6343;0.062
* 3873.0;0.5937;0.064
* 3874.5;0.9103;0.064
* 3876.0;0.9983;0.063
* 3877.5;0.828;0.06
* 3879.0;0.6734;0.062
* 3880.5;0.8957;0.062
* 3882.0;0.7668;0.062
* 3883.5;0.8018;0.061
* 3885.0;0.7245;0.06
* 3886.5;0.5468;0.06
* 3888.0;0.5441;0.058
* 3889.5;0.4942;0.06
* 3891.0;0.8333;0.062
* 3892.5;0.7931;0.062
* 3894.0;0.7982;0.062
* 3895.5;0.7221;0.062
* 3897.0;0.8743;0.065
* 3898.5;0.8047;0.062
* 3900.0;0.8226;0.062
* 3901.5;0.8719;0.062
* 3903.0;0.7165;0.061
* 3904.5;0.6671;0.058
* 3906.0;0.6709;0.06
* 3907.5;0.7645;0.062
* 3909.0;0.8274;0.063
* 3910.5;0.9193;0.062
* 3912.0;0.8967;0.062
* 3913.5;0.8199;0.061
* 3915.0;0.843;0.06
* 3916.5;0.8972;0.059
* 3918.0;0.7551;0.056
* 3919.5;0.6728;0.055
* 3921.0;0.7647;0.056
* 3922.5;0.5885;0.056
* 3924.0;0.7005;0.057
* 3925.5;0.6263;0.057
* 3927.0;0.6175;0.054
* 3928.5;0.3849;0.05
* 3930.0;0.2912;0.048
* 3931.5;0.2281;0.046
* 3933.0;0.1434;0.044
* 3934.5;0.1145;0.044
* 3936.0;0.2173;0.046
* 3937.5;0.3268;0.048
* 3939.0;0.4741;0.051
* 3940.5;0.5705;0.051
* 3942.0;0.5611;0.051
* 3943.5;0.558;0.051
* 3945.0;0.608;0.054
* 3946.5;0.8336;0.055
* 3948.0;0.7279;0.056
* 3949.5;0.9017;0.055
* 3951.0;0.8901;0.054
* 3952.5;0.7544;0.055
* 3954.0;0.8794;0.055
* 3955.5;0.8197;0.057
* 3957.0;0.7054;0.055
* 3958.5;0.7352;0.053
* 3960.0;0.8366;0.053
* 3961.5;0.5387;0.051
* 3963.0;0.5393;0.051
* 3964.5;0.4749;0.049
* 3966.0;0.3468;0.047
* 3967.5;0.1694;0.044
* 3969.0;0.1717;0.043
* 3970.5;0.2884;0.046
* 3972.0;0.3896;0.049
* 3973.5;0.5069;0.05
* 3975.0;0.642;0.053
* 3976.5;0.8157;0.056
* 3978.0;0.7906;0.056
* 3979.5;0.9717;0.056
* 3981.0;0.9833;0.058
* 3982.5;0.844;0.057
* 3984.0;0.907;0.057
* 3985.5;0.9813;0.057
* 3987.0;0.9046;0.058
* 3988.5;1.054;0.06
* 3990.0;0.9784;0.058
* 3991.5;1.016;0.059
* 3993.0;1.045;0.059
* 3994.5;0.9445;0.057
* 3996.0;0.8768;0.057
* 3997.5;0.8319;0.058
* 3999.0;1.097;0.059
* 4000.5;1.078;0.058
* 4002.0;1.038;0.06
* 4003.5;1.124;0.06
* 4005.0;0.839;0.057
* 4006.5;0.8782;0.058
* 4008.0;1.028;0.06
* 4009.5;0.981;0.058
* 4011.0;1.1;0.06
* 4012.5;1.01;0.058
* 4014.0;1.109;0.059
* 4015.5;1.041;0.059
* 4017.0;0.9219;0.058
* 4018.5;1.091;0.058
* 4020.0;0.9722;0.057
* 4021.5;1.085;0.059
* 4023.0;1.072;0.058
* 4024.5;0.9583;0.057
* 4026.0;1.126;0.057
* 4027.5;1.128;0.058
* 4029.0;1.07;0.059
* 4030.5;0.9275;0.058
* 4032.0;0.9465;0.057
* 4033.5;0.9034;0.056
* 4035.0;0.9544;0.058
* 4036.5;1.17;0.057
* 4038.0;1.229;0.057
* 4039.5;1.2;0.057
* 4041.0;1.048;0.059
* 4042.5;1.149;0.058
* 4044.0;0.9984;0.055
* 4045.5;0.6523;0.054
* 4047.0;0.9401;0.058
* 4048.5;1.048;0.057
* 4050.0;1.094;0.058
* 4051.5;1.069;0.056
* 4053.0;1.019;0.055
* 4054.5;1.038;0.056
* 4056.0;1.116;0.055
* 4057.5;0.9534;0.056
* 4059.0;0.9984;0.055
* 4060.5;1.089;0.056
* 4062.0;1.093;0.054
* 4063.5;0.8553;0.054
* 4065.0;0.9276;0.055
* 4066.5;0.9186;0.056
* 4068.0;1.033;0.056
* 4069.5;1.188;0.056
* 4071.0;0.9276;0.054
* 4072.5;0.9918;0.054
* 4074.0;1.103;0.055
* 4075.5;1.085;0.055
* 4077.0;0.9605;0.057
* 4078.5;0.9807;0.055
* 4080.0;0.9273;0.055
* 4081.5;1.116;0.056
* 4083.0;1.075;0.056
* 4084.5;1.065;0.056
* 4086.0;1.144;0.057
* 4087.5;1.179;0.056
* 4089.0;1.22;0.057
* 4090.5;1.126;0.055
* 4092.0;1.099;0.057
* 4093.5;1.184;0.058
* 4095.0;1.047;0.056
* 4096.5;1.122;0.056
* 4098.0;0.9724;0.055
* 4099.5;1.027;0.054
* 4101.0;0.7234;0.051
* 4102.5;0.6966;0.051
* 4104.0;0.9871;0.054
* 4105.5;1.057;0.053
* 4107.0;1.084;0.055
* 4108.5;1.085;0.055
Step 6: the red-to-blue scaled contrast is 1.08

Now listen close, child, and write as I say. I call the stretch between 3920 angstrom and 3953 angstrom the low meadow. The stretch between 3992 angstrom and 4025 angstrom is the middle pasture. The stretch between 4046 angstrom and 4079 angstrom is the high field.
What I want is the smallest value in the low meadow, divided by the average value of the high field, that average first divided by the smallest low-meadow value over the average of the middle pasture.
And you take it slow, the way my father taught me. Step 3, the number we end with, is 0.01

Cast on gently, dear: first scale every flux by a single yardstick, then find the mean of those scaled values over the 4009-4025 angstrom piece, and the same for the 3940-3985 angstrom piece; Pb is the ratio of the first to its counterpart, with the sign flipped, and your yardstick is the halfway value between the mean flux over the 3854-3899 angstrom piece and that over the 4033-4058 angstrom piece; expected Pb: -1.6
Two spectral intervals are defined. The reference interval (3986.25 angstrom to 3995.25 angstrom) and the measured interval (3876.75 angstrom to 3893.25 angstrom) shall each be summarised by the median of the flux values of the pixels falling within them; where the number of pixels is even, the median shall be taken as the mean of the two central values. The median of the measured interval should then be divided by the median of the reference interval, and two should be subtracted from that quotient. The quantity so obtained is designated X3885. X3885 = -1.2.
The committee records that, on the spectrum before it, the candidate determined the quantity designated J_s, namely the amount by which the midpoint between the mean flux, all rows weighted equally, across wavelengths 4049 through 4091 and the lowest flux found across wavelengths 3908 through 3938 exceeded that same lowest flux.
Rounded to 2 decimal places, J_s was 0.47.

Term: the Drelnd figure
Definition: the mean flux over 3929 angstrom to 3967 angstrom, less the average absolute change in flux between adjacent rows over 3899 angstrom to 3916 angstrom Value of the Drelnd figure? 0.50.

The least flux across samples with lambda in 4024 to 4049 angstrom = 0.6523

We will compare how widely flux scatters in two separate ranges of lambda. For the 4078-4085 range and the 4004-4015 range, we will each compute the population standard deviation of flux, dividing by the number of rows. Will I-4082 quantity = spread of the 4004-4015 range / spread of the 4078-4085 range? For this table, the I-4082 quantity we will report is 1.4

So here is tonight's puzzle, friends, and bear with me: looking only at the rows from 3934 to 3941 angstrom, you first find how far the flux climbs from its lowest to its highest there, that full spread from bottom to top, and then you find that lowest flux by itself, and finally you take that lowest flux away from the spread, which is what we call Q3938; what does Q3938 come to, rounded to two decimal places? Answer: 0.34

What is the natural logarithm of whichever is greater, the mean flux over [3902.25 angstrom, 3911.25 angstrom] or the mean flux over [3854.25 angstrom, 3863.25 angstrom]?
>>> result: -0.27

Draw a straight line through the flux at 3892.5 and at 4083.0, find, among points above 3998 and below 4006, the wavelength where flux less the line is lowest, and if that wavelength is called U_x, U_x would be 4005.0 angstrom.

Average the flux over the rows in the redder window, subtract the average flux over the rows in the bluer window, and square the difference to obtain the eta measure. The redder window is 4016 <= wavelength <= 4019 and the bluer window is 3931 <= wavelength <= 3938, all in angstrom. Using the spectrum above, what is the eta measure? 0.64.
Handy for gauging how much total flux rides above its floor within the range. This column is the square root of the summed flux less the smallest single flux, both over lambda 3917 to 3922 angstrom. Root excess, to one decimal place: 1.2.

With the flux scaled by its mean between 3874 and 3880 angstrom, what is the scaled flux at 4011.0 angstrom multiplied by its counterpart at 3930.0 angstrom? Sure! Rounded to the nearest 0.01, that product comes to 0.44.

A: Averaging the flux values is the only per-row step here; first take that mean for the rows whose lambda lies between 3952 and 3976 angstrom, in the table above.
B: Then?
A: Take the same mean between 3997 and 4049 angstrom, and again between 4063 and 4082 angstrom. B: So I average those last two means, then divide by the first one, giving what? 1.84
